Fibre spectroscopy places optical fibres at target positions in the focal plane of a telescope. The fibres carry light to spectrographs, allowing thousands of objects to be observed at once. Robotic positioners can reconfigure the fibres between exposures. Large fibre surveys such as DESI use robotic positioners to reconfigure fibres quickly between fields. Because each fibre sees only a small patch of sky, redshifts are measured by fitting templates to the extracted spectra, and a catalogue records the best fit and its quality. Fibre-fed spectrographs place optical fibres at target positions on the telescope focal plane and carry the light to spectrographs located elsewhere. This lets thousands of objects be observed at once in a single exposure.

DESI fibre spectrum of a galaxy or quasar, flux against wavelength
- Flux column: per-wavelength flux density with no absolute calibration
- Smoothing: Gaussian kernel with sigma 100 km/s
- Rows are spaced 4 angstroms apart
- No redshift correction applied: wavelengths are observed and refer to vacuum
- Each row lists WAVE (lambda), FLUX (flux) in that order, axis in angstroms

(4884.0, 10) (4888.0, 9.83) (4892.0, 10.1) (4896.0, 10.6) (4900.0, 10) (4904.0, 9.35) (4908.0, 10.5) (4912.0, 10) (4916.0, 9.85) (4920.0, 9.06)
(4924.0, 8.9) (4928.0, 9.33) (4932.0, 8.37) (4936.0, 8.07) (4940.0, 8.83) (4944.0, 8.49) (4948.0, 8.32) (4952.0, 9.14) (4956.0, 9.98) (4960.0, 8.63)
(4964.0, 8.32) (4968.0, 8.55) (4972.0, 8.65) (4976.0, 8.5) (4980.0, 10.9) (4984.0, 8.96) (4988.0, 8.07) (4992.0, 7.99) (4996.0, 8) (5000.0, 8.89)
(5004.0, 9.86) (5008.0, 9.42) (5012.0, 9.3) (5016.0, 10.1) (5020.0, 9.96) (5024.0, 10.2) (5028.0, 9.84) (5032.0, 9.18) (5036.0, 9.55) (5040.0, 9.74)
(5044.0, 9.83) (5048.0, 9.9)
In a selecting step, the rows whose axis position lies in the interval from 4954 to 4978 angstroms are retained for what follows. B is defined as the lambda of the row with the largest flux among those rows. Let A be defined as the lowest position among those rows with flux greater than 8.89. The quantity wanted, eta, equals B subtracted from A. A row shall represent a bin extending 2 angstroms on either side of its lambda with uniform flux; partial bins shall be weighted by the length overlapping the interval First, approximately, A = 4956.0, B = 4956.0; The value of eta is 0 angstroms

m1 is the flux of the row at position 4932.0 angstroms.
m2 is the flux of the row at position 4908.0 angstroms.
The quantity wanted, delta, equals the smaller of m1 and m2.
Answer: 8.37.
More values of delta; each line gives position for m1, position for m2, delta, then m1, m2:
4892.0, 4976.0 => 8.50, 10.1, 8.5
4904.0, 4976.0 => 8.50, 9.35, 8.5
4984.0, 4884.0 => 8.96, 8.96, 10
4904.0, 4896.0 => 9.35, 9.35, 10.6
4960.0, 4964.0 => 8.32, 8.63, 8.32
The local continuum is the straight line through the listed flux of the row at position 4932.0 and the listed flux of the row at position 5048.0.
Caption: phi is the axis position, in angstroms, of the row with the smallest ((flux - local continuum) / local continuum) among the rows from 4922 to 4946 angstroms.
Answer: 4936.0 angstroms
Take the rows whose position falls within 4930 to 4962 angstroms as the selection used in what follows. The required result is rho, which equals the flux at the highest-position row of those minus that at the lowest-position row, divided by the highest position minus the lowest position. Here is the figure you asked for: 0.01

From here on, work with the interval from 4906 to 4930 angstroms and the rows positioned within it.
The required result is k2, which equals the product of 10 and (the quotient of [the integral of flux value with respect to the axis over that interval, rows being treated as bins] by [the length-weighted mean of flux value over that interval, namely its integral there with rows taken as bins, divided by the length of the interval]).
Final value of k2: 240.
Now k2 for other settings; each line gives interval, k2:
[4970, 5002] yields 320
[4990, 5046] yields 560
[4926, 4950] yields 240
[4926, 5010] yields 840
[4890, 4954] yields 640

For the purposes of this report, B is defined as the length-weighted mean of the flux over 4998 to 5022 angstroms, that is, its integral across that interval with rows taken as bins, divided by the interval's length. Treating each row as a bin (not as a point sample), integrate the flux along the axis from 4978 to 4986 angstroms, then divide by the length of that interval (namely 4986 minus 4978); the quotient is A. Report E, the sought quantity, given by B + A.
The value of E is 19.5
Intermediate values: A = 9.9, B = 9.6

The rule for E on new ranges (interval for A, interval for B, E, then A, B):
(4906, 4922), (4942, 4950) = 18.3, 9.9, 8.4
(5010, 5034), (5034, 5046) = 19.5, 9.8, 9.7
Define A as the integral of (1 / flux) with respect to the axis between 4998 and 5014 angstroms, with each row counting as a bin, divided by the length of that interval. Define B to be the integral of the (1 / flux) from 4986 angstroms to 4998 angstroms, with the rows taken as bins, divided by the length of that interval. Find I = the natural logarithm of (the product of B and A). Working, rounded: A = 0.107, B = 0.125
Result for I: -4.32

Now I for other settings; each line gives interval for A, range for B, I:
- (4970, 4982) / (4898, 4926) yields -4.49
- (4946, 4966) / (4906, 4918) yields -4.49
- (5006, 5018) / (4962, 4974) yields -4.40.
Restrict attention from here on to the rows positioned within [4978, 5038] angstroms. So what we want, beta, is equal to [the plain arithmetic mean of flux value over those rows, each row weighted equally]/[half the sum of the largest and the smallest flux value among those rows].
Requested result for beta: 0.990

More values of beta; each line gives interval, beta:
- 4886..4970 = 0.991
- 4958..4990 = 0.930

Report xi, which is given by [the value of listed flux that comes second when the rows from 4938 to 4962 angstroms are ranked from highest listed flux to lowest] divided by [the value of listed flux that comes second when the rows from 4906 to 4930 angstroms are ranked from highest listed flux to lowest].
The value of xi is 0.91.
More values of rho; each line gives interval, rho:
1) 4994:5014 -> 0.08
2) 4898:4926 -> -0.05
